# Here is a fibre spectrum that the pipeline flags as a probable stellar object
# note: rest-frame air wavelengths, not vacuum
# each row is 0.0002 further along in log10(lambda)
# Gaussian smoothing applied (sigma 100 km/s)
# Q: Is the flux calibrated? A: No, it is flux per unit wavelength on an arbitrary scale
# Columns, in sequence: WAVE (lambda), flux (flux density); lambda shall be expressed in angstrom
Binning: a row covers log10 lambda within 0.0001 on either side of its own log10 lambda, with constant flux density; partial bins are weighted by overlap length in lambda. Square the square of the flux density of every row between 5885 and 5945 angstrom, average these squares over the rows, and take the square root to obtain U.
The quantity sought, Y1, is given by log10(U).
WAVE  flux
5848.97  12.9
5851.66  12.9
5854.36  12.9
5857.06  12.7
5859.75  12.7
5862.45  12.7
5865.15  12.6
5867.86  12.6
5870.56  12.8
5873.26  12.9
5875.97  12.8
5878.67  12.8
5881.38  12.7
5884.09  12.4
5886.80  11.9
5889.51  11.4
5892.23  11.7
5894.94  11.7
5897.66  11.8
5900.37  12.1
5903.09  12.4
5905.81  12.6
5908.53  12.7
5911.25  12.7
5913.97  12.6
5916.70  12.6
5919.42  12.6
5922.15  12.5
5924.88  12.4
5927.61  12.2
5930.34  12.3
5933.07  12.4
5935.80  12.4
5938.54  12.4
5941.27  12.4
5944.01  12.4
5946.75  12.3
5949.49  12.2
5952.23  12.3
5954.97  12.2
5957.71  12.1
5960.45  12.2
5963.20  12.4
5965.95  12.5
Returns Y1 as 2.18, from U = 151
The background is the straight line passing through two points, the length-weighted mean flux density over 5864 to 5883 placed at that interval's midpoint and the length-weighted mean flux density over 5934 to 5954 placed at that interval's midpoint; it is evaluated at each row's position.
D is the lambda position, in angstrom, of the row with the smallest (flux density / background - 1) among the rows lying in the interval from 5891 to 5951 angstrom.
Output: 5892.23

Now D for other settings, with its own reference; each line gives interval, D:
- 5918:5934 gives 5927.61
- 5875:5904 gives 5889.51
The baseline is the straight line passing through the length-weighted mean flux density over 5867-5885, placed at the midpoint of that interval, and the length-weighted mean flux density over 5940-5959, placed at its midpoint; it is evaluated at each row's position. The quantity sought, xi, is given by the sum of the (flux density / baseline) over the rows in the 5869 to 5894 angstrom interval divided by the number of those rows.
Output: 0.975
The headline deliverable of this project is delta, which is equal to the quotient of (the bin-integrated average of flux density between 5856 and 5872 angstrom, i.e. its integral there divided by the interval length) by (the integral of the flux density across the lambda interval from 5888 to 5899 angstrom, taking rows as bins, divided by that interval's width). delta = 1.09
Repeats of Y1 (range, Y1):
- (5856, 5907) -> 2.19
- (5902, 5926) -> 2.20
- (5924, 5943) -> 2.18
